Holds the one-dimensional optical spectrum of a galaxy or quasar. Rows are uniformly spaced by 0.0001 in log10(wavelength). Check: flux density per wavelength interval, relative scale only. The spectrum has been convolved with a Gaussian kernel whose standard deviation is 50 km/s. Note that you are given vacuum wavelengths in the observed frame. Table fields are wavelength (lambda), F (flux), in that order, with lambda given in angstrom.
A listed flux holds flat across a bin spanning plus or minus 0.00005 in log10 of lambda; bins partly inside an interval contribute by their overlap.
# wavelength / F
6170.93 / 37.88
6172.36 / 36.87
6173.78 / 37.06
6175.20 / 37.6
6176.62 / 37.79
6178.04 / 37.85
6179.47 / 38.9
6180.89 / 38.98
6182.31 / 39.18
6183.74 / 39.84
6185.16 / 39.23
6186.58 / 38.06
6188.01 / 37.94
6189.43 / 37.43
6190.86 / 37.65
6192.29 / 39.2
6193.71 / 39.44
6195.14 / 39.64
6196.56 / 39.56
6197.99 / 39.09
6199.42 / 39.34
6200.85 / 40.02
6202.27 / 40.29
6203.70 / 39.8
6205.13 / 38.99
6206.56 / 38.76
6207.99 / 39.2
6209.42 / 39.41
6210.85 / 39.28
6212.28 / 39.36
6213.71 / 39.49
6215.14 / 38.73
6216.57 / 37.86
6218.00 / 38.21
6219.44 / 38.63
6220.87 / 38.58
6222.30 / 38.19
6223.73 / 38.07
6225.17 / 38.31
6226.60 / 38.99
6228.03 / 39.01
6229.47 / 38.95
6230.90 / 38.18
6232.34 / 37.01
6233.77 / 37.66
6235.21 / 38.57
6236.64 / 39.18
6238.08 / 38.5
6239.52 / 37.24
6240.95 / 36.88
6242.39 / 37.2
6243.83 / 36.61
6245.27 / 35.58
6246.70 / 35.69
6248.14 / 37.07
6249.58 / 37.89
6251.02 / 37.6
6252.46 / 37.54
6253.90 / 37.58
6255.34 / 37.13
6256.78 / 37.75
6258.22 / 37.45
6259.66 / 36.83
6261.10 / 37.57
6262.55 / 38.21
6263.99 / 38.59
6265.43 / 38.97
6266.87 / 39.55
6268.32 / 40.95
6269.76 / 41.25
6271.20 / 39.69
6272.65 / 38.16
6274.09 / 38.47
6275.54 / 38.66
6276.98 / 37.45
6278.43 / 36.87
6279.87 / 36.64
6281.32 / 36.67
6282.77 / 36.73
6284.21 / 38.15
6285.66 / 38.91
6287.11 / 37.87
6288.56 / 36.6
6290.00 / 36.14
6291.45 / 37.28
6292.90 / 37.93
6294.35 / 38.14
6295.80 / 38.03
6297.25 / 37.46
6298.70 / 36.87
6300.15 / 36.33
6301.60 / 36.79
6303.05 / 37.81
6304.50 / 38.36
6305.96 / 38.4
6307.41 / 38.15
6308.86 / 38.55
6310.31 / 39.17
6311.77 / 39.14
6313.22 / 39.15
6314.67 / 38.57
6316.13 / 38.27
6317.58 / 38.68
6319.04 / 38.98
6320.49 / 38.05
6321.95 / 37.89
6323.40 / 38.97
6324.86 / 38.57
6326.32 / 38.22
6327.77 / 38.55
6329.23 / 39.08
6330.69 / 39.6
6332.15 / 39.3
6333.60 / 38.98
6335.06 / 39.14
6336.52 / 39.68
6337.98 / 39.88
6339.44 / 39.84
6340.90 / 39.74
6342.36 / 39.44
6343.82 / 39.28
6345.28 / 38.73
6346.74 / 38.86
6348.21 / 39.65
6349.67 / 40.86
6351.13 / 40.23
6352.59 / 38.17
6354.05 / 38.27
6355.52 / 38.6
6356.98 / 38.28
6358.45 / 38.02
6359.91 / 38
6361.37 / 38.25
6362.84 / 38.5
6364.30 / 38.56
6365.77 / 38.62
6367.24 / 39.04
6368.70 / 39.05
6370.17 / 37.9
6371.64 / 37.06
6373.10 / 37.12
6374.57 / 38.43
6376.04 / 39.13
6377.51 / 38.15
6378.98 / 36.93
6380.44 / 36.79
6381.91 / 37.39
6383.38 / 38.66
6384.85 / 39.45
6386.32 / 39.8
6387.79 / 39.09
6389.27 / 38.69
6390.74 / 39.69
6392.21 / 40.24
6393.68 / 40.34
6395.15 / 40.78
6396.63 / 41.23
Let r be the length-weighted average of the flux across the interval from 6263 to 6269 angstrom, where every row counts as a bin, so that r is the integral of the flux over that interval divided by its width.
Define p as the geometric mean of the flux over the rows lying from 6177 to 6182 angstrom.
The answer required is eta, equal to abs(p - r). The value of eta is 0.9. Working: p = 38.6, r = 39.5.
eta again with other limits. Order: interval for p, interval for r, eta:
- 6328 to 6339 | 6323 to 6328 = 0.8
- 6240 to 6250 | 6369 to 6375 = 1.0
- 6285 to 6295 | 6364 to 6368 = 1.2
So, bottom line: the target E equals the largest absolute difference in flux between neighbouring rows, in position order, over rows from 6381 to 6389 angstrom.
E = 1.27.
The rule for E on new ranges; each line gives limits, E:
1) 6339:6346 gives 0.55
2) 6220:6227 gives 0.68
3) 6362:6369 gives 0.42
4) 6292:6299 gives 0.59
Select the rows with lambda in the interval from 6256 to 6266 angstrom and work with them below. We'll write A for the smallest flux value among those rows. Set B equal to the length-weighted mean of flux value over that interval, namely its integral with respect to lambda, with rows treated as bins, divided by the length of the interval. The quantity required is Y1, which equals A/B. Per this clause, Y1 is 0.972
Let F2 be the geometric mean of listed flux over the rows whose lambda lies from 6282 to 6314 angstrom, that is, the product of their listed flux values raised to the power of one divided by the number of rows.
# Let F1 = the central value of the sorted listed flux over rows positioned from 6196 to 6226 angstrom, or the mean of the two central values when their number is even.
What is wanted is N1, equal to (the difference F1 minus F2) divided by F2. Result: 0.034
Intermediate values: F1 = 39.1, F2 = 37.8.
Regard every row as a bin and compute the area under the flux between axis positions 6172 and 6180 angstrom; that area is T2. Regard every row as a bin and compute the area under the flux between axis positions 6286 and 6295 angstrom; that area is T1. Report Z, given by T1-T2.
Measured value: 35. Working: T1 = 336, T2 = 302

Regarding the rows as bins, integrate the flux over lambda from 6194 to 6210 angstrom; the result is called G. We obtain 631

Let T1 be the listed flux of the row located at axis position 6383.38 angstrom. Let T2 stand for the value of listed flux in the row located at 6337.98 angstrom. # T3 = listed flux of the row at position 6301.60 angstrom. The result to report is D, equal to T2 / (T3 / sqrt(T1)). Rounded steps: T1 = 38.66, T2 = 39.88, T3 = 36.79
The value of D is 6.7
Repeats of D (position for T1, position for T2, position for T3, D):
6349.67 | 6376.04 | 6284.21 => 6.6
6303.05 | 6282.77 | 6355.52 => 5.9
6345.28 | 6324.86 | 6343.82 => 6.1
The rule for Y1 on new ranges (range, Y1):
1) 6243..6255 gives 0.963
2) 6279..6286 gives 0.981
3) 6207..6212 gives 0.998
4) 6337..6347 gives 0.982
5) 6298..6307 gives 0.970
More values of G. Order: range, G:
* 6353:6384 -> 1182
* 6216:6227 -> 422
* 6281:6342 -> 2338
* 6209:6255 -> 1749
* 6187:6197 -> 387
